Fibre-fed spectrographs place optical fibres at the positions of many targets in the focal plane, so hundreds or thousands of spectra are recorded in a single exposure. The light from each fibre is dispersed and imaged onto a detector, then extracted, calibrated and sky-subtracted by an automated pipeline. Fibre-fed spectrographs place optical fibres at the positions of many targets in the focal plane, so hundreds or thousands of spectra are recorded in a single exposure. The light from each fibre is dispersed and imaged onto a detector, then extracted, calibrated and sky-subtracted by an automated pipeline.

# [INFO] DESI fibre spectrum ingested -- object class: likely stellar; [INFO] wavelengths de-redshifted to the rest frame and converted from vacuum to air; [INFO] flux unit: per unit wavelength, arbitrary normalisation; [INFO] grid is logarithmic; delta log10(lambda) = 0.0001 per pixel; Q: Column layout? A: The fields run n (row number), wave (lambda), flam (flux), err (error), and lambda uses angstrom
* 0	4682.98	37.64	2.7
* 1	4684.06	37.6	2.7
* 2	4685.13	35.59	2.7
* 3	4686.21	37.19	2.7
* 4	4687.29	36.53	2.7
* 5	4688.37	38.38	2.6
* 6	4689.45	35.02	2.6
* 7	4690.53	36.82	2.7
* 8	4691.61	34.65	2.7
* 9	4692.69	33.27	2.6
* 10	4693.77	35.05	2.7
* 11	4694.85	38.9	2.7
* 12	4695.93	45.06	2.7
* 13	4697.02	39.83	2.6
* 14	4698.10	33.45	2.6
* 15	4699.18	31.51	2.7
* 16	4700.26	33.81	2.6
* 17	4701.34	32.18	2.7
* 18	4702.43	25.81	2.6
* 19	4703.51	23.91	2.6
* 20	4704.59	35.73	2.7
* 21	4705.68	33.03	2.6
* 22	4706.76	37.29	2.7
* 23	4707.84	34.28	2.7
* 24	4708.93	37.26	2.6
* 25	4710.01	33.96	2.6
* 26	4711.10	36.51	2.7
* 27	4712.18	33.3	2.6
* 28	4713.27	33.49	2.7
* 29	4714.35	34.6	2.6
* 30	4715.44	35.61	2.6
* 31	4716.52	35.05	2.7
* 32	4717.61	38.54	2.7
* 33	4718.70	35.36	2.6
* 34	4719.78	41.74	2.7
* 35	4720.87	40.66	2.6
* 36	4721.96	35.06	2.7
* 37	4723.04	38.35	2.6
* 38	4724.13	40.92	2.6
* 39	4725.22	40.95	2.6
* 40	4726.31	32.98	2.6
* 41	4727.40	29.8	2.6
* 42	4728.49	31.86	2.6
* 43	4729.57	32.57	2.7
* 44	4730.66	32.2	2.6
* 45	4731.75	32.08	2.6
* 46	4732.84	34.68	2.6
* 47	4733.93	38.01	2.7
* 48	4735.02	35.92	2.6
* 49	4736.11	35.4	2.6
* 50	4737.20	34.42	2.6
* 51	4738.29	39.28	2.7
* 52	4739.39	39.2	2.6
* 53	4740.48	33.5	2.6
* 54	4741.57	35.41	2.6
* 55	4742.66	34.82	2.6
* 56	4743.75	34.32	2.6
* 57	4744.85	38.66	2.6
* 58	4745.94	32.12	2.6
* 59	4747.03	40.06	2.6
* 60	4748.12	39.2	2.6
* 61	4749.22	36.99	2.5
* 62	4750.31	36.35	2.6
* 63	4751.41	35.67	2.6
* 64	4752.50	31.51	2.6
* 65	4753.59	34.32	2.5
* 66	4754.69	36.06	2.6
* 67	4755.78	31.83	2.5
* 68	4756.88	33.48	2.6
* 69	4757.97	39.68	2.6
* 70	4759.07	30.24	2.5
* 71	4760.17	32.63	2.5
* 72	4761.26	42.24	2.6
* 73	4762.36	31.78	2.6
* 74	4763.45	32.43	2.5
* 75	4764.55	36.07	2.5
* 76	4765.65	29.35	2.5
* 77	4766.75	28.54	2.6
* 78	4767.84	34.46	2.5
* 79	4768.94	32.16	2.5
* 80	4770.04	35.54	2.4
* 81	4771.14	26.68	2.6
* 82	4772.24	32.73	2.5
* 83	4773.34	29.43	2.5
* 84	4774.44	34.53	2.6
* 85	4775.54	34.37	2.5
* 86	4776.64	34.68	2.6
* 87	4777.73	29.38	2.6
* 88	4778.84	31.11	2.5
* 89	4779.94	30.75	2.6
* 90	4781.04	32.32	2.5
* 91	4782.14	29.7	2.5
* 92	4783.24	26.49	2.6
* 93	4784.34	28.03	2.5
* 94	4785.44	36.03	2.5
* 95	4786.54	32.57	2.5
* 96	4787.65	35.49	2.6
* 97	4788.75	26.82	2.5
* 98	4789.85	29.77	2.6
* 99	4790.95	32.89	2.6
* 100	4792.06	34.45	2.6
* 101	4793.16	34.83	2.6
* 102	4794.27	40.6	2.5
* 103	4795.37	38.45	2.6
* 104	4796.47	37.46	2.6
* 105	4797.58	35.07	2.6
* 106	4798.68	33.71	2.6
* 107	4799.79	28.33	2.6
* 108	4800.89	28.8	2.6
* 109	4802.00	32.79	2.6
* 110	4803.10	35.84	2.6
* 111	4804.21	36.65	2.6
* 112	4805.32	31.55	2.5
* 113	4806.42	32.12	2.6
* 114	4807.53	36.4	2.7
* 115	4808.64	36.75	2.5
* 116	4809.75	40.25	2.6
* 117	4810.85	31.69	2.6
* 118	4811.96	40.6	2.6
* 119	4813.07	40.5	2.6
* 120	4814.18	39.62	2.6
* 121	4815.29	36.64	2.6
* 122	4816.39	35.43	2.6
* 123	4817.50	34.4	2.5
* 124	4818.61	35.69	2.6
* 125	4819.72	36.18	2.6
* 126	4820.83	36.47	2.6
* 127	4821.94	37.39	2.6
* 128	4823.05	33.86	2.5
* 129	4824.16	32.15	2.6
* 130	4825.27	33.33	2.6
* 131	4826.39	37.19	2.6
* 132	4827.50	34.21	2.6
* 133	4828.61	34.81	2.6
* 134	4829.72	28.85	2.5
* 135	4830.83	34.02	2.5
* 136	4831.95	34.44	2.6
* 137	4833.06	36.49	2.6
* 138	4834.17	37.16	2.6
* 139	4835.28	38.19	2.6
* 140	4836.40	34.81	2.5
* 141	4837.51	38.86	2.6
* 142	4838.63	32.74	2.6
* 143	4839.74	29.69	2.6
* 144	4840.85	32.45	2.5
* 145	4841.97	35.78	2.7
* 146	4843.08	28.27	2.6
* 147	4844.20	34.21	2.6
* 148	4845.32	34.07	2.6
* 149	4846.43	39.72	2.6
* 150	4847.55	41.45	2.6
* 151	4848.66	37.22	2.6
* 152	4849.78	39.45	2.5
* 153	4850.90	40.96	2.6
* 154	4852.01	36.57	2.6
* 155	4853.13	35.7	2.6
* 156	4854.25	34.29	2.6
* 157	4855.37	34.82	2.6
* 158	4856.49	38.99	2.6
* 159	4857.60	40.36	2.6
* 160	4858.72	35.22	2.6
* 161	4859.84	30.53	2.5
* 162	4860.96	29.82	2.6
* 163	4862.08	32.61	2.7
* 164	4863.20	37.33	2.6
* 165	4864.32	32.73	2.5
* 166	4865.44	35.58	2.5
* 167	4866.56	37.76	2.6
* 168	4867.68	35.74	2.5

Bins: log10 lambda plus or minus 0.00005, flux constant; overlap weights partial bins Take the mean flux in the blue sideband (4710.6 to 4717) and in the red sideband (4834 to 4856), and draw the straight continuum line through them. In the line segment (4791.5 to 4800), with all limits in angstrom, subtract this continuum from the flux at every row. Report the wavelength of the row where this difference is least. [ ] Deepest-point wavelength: 4799.79 angstrom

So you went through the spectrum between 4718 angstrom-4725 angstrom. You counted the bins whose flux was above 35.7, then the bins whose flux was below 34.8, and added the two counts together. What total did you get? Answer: 4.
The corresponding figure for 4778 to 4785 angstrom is 6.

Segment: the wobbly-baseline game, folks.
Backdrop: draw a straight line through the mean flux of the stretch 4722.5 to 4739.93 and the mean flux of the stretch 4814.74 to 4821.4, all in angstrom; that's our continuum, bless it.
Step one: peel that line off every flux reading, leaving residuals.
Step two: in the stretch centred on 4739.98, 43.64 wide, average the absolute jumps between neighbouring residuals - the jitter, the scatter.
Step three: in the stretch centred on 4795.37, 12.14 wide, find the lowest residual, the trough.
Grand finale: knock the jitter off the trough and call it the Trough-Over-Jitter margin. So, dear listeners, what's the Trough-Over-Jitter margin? -11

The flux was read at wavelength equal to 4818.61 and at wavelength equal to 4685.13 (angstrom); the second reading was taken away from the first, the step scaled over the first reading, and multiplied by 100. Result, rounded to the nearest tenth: 0.3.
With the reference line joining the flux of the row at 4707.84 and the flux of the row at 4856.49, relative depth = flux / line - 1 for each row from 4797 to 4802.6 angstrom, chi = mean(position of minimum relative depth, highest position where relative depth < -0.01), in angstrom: 4800.9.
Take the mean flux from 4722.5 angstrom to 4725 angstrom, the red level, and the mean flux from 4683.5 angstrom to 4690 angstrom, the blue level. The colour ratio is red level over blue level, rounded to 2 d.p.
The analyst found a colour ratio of 1.08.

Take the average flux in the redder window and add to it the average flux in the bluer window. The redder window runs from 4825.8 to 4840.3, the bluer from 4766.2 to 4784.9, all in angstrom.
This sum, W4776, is 66.0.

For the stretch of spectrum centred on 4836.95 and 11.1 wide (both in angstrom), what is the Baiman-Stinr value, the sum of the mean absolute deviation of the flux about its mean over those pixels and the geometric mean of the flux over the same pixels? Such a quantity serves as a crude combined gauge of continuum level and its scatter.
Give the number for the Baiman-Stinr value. 37.2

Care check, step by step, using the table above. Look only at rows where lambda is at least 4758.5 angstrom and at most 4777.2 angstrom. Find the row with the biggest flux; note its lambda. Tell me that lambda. 4761.26 angstrom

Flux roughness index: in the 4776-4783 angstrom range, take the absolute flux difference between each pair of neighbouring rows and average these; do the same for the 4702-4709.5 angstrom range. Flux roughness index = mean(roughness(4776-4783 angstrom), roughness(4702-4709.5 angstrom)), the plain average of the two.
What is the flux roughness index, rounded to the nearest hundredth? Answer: 3.38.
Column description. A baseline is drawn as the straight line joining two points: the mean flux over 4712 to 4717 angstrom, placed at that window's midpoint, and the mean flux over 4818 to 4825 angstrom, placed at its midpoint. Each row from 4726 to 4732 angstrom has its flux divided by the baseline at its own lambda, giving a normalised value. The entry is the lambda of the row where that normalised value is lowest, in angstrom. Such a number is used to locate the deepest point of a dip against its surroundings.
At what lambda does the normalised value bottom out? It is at 4727.40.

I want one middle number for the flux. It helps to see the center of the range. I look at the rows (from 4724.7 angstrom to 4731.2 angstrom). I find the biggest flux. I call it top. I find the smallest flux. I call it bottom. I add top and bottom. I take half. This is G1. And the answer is 35.4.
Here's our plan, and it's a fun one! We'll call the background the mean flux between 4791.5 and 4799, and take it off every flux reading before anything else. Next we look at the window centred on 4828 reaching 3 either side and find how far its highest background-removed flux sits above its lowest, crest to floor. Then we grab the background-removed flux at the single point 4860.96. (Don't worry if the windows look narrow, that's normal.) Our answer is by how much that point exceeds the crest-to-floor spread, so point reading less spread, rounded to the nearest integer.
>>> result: -15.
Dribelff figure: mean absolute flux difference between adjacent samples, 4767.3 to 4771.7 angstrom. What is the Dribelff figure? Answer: 4.8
